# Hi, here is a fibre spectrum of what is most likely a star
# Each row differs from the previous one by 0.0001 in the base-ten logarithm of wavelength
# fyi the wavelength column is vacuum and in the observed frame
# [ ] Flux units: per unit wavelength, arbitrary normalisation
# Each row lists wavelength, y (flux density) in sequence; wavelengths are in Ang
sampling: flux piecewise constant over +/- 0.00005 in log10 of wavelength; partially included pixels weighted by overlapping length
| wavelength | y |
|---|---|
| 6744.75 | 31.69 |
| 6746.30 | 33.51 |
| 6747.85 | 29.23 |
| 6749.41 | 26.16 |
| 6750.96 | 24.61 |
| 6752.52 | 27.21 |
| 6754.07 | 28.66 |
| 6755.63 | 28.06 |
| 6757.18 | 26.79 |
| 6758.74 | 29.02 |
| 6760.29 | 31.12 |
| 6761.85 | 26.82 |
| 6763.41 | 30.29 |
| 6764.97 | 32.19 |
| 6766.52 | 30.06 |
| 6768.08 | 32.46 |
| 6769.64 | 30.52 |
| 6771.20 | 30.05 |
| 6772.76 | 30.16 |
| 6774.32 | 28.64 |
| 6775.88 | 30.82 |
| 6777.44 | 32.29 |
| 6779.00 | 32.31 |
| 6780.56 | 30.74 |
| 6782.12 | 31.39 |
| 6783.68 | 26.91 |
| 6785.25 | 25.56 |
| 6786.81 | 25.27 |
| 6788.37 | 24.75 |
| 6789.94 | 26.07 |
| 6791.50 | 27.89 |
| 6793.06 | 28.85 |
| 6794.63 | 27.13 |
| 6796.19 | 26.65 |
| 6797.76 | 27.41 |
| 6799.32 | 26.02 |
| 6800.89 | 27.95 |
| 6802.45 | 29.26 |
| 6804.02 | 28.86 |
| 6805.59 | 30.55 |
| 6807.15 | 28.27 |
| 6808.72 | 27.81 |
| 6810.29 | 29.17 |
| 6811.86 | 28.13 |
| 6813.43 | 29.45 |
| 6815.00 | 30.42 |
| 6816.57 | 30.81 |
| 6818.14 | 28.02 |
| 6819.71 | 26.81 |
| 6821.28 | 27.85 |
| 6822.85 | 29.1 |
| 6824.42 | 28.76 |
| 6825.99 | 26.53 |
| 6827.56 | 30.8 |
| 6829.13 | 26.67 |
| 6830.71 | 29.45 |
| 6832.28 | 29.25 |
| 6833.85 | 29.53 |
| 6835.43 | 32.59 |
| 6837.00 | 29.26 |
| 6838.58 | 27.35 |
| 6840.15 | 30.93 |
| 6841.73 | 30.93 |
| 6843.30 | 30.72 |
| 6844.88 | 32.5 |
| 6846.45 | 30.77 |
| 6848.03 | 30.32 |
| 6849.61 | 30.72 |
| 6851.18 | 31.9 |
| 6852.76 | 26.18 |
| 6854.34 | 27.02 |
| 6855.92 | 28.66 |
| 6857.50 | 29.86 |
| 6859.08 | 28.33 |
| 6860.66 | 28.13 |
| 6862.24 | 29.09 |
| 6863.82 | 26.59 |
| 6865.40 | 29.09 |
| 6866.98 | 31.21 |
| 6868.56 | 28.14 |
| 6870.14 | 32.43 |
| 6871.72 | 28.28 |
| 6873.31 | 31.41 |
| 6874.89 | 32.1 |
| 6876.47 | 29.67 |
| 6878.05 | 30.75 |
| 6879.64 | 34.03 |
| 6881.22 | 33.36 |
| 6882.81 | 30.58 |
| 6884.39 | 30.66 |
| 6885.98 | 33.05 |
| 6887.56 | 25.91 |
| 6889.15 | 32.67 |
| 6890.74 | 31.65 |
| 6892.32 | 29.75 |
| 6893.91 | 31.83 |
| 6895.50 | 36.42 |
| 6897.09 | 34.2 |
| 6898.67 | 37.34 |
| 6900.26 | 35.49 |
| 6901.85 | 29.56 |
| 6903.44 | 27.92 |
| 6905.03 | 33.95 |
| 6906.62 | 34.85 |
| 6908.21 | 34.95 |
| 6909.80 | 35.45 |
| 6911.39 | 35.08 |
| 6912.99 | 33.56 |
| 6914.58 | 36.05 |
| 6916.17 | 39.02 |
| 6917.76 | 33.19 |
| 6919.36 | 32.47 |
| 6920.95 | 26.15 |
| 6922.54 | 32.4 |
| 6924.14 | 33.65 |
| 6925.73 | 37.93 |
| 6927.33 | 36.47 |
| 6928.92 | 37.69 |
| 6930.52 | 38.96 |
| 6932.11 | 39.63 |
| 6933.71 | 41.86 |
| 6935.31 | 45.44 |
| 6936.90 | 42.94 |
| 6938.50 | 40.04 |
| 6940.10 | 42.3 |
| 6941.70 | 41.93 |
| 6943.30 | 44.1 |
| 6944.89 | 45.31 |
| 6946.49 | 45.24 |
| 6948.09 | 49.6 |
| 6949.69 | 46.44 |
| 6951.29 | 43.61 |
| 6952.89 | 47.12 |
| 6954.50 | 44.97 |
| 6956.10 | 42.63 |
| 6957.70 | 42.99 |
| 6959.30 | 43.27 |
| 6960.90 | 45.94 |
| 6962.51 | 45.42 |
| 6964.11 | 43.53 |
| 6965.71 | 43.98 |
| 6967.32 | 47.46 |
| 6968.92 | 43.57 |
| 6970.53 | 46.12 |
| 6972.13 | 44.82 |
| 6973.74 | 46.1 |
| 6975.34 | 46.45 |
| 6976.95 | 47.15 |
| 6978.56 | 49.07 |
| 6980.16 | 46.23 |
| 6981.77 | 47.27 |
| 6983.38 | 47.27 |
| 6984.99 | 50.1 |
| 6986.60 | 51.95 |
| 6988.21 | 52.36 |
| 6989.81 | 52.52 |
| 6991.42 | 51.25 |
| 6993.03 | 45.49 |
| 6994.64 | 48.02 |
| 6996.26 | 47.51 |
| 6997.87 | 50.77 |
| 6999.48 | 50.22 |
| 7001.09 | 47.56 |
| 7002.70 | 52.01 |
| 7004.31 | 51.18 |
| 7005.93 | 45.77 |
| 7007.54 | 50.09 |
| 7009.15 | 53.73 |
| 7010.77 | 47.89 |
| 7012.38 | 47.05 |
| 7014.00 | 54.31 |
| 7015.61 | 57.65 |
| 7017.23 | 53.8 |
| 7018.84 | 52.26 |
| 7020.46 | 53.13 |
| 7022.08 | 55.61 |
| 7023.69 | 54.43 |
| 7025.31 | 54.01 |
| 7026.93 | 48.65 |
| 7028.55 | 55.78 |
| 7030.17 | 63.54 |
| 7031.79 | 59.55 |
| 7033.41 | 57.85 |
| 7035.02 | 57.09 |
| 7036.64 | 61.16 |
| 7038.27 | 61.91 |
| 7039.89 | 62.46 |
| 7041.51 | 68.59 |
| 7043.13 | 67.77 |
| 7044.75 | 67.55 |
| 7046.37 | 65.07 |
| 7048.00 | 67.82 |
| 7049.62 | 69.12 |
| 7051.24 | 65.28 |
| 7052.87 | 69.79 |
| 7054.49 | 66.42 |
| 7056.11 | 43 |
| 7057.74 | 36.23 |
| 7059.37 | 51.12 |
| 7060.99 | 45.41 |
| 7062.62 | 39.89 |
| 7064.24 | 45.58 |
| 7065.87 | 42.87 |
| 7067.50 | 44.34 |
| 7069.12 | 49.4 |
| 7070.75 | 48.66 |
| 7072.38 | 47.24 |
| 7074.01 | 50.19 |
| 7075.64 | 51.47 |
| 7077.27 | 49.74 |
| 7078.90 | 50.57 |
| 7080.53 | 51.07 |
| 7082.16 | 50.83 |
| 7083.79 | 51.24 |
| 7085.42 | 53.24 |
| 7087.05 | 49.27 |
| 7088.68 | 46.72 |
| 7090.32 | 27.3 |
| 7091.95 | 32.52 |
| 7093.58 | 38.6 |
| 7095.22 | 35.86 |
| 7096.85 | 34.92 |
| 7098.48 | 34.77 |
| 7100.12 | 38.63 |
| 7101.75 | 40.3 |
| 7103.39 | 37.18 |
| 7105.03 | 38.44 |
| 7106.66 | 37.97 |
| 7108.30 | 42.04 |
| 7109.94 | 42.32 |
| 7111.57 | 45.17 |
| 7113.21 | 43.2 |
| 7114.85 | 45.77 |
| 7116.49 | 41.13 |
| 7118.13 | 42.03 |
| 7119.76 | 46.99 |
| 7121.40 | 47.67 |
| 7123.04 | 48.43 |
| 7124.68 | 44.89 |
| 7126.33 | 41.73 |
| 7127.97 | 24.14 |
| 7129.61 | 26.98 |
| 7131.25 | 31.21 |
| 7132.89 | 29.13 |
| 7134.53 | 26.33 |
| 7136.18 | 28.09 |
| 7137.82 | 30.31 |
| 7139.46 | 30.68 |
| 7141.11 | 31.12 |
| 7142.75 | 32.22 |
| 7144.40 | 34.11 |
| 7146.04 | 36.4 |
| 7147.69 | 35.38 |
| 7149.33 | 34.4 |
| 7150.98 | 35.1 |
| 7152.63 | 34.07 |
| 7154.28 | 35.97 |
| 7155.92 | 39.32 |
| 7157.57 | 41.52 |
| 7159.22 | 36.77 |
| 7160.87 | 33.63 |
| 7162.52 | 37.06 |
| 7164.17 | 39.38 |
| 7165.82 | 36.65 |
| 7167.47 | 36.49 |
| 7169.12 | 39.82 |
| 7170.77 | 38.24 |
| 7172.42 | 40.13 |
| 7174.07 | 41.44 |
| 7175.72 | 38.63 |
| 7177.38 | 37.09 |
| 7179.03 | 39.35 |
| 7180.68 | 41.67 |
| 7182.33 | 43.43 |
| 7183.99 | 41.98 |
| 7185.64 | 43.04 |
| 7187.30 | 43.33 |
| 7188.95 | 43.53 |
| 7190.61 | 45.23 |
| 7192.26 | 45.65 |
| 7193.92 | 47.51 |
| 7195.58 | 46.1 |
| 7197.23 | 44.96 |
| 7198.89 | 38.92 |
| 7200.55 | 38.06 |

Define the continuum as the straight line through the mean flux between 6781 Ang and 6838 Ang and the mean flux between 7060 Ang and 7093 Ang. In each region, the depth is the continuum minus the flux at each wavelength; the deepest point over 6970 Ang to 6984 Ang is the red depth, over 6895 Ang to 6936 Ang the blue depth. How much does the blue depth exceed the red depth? 15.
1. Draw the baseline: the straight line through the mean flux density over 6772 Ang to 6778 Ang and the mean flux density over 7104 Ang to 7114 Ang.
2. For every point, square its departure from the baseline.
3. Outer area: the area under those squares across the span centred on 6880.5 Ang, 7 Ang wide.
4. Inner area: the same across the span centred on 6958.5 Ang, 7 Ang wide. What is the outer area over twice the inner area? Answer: 0.05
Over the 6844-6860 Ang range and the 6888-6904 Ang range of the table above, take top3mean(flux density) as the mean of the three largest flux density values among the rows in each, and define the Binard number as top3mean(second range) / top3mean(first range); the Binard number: 1.15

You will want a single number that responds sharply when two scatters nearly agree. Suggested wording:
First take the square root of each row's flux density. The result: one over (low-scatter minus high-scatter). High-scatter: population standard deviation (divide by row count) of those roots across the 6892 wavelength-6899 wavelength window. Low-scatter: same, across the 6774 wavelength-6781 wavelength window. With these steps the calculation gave -8.2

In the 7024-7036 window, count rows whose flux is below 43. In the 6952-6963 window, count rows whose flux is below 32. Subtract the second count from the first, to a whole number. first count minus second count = 0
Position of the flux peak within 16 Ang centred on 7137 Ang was 7144.40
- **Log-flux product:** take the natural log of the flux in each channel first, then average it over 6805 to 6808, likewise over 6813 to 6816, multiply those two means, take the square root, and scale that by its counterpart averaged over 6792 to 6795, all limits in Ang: 11.3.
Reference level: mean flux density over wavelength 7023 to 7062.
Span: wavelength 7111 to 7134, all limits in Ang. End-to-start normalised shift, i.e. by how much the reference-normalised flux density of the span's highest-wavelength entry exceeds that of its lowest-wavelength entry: -0.27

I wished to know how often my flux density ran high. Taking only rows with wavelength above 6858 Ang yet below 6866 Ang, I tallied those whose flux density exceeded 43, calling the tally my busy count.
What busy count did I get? 0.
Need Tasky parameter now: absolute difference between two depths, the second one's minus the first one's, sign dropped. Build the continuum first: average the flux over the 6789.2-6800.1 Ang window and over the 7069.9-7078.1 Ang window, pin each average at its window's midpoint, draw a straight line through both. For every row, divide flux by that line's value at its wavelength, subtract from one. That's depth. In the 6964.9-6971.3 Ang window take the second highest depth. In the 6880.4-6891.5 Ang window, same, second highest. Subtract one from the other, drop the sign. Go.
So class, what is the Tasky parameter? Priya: 0.18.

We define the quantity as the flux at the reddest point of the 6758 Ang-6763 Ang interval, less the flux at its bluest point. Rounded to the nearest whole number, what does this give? -2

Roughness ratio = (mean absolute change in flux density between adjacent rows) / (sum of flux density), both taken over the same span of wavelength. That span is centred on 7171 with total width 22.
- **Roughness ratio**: 0.0043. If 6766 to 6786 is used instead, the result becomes 0.0039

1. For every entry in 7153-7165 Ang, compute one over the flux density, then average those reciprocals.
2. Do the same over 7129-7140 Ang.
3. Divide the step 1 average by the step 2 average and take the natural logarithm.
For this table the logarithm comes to -0.26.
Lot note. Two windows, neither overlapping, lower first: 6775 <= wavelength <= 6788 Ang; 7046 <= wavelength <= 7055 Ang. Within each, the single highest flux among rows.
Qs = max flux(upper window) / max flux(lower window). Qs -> 2.2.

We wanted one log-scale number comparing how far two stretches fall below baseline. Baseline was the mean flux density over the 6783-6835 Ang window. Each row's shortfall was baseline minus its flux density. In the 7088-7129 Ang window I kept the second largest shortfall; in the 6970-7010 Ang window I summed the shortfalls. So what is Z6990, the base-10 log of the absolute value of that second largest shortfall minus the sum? 2.72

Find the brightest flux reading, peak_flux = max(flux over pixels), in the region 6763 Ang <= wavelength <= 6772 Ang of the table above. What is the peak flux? 32.46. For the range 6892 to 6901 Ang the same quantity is 37.34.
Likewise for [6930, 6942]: 45.44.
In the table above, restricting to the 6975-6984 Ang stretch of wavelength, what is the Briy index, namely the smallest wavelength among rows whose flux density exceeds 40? 6975.34 Ang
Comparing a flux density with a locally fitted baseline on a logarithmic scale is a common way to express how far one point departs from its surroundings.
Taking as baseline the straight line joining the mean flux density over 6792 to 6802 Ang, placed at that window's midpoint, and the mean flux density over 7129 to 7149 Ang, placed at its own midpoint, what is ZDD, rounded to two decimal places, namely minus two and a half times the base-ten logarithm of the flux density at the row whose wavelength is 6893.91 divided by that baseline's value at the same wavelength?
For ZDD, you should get -0.12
